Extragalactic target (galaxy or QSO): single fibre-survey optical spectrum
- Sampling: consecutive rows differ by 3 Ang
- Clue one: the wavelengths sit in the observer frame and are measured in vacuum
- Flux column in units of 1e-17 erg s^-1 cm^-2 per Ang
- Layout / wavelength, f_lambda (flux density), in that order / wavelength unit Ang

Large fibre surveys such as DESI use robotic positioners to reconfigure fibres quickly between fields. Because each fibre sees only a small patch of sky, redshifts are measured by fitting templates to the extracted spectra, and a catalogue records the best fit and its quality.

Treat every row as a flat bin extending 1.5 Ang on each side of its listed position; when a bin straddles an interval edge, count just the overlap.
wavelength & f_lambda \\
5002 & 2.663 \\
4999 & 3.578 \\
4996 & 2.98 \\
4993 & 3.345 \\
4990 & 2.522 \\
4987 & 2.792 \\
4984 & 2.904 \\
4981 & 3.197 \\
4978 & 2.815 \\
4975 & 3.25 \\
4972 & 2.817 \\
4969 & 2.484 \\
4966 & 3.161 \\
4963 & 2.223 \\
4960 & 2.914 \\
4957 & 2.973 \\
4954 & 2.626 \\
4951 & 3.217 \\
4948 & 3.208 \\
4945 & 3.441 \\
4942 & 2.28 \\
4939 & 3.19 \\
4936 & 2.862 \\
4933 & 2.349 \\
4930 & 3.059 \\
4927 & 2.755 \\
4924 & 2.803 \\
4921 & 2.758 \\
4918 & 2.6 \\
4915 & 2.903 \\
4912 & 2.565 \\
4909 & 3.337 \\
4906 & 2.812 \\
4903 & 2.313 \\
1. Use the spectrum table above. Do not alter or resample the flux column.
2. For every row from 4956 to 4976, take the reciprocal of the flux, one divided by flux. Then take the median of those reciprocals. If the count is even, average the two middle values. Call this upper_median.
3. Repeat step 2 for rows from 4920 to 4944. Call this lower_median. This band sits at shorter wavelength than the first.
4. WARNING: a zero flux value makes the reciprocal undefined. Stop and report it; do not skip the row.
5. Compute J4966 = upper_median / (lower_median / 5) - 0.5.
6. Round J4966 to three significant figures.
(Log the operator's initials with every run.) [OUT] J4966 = 4.27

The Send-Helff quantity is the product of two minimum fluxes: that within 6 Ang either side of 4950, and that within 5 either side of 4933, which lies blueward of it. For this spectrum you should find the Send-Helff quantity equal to 6.2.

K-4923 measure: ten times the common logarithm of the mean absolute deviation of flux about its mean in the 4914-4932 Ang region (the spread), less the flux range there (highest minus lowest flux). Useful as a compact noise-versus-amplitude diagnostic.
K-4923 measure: -10.0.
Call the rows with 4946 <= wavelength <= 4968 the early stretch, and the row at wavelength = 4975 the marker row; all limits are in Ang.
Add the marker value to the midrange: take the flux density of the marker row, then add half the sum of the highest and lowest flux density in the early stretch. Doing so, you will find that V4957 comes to 6.0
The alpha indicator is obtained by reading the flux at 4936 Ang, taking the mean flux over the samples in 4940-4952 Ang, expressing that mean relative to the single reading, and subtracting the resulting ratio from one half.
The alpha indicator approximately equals -0.561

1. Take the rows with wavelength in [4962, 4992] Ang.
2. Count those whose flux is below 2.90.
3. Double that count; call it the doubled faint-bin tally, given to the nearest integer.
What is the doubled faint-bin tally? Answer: 12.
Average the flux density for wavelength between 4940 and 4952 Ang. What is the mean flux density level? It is 3.04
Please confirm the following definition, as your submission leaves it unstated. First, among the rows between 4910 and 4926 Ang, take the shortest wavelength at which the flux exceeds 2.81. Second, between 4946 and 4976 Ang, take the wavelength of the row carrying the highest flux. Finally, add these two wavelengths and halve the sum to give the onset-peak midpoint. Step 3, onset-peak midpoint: 4945.0 Ang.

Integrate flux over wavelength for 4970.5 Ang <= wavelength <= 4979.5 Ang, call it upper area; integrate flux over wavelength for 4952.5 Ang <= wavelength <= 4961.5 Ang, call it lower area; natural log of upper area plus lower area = 3.95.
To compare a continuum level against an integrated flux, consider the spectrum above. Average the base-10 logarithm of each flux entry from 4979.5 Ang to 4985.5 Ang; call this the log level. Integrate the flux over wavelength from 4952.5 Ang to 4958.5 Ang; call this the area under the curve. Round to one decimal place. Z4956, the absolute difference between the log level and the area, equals 16.3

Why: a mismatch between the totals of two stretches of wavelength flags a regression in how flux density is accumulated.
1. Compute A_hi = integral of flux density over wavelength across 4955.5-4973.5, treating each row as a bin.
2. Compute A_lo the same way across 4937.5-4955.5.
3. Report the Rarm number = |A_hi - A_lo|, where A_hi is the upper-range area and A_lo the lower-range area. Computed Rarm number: 4.2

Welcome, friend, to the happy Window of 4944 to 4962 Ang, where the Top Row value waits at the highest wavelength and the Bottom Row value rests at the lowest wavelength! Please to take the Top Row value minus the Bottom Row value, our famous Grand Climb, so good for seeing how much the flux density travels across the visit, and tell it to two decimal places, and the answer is -0.53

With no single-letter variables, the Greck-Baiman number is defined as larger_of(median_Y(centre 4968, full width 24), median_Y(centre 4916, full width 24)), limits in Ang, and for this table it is 2.87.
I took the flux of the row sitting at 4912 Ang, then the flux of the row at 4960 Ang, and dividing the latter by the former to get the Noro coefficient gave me 1.14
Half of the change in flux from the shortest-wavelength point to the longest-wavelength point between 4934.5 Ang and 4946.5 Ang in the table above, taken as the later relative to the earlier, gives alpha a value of 0.29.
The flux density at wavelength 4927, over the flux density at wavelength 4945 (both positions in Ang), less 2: -1.20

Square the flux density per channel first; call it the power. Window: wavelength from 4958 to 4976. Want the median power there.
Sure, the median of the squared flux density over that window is 8.2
